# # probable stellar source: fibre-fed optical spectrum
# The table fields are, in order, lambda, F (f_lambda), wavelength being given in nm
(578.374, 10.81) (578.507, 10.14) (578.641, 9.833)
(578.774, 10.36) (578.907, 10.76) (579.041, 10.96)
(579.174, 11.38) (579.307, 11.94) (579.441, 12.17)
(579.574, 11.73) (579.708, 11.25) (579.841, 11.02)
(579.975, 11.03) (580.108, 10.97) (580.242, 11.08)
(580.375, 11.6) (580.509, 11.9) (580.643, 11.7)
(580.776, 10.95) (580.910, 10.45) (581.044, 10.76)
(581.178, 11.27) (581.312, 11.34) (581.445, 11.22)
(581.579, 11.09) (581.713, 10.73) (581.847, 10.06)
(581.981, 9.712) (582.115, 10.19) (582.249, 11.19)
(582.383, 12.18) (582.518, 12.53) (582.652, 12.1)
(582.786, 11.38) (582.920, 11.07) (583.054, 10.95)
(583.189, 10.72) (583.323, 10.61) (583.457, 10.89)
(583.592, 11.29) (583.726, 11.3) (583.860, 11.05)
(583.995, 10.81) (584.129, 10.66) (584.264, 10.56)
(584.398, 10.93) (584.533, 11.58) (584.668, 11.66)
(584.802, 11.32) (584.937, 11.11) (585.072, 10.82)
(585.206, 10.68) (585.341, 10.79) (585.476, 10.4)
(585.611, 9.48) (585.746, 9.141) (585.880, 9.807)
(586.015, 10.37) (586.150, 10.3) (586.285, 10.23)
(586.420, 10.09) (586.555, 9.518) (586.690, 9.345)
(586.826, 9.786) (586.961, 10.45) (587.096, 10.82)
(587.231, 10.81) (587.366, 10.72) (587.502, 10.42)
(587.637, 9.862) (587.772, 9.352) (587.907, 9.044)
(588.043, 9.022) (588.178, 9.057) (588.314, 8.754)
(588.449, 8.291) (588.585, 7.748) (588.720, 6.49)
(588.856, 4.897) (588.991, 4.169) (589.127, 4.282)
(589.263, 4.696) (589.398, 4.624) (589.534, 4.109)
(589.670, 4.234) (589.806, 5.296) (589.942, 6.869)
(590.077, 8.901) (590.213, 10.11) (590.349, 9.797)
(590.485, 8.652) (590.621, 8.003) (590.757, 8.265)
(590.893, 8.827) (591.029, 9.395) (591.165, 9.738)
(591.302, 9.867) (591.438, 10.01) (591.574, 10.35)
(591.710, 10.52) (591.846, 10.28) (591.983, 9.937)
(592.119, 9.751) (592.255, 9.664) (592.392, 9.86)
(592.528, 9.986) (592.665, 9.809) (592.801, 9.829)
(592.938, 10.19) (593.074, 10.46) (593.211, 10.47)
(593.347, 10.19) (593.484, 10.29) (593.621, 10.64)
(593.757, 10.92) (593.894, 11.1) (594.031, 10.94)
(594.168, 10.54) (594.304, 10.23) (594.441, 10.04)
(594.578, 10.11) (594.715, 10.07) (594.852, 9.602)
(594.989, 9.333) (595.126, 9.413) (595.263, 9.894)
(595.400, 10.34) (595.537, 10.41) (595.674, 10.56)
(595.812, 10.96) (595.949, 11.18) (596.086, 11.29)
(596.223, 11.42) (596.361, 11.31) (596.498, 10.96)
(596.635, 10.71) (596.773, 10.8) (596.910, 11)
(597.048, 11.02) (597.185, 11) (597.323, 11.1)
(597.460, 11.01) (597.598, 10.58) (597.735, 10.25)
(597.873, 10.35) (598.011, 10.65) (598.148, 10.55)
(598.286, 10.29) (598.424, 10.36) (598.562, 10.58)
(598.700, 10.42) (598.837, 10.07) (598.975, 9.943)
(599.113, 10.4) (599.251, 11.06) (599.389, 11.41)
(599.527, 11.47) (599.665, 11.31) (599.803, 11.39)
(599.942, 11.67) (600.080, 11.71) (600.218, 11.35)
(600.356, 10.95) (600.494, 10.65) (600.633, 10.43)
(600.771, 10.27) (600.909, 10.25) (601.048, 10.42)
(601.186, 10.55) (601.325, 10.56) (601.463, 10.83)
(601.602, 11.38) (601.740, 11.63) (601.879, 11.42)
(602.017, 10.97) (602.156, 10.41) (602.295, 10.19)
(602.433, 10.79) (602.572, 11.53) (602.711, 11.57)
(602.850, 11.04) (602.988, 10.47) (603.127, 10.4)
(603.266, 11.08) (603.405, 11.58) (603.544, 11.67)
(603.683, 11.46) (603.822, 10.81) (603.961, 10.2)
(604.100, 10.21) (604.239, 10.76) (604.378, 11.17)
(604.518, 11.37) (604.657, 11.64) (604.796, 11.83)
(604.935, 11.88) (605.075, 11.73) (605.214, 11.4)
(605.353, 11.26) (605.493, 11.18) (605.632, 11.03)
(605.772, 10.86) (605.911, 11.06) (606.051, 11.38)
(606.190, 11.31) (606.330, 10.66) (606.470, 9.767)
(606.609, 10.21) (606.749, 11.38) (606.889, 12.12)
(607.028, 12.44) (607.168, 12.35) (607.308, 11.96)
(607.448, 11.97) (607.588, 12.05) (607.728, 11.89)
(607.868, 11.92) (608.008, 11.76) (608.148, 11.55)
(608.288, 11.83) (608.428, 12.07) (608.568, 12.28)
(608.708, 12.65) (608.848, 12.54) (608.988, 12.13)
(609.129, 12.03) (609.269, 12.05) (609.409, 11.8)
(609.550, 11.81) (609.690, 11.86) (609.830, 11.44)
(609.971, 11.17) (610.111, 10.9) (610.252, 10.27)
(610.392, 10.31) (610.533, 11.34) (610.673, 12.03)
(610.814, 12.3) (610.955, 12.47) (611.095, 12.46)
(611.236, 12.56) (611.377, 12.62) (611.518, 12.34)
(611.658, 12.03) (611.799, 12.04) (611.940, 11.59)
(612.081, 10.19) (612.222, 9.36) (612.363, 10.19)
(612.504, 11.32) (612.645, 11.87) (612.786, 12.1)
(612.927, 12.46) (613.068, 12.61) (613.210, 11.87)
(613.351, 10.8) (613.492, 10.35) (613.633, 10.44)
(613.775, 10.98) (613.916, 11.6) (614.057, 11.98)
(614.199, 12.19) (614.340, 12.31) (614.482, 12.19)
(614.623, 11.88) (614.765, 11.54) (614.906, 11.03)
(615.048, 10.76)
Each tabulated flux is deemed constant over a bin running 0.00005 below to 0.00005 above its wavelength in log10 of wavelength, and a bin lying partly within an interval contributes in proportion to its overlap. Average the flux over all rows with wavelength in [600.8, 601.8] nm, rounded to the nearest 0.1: 10.8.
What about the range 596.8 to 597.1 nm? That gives 11.0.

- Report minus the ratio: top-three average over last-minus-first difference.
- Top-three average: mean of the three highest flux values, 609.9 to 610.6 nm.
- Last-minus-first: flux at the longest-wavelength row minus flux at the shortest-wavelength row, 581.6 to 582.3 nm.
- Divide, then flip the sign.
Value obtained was -24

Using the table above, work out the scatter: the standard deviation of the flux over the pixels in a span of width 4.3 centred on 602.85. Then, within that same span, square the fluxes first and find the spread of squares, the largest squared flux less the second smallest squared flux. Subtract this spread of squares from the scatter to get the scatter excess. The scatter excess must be -37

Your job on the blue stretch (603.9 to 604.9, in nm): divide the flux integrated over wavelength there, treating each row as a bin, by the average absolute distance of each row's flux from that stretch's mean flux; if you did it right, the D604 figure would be 20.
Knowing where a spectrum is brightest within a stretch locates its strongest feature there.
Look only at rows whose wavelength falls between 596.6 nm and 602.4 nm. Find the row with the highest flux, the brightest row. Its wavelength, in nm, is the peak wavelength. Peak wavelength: 600.080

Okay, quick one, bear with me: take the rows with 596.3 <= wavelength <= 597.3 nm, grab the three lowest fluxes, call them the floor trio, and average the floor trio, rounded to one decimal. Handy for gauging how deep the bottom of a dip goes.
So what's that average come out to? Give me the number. 10.8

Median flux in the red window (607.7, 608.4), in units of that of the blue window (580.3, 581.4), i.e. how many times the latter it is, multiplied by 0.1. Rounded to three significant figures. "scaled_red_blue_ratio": 0.105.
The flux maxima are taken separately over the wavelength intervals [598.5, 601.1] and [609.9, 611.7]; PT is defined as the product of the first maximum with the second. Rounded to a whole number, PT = 148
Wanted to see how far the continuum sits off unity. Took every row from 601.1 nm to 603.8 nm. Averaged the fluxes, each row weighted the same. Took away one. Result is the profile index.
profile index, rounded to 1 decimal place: 10.0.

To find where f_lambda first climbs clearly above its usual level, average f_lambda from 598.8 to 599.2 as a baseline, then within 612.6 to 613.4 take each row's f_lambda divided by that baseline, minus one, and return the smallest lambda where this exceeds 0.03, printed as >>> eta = 612.645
